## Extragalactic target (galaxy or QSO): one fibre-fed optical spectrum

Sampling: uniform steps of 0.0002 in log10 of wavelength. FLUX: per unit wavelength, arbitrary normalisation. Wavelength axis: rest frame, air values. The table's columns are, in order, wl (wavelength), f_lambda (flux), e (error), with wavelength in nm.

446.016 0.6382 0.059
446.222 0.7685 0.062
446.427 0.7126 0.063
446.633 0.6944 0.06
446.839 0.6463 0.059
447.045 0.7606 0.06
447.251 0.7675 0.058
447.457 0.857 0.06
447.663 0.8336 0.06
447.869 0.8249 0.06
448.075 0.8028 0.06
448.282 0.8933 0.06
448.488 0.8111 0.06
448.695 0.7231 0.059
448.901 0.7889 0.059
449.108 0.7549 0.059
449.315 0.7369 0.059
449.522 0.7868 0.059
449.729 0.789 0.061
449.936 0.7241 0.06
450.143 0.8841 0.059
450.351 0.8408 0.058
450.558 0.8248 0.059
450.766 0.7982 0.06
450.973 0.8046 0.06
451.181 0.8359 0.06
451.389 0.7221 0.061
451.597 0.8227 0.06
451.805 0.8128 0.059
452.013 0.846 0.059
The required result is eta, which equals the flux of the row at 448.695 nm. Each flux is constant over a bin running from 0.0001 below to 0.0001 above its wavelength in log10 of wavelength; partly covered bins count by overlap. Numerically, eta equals 0.7231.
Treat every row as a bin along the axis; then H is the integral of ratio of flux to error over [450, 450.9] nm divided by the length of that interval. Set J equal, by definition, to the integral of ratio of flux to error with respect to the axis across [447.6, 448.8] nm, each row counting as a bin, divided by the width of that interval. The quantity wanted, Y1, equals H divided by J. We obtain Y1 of 1.03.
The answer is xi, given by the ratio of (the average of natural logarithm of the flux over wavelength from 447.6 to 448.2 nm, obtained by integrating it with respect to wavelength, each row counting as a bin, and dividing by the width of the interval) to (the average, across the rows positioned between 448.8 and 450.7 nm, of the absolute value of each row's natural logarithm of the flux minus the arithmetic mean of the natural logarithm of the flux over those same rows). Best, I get -4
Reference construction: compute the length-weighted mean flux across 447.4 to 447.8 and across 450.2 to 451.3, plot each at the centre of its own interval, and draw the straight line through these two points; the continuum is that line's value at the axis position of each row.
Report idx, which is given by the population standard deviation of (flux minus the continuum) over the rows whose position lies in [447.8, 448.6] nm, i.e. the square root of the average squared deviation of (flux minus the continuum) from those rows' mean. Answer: 0.04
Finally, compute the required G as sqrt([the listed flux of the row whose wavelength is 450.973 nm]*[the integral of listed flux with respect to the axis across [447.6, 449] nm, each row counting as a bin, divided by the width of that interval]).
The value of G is 0.808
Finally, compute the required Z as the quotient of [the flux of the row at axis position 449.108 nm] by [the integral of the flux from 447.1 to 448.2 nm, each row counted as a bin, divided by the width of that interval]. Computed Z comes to 0.92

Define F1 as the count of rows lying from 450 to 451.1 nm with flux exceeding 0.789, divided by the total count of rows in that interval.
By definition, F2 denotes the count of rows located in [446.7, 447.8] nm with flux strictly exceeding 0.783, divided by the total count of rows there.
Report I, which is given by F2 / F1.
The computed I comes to 0.4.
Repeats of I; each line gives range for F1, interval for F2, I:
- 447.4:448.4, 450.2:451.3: 1.0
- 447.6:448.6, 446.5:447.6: 0.2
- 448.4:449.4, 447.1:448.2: 4.0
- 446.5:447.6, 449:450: 2.0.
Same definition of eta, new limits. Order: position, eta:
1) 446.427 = 0.7126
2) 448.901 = 0.7889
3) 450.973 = 0.8046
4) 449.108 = 0.7549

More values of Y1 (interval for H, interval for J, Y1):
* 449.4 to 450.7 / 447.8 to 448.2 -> 1.00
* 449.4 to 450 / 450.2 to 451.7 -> 0.95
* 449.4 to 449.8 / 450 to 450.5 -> 0.91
